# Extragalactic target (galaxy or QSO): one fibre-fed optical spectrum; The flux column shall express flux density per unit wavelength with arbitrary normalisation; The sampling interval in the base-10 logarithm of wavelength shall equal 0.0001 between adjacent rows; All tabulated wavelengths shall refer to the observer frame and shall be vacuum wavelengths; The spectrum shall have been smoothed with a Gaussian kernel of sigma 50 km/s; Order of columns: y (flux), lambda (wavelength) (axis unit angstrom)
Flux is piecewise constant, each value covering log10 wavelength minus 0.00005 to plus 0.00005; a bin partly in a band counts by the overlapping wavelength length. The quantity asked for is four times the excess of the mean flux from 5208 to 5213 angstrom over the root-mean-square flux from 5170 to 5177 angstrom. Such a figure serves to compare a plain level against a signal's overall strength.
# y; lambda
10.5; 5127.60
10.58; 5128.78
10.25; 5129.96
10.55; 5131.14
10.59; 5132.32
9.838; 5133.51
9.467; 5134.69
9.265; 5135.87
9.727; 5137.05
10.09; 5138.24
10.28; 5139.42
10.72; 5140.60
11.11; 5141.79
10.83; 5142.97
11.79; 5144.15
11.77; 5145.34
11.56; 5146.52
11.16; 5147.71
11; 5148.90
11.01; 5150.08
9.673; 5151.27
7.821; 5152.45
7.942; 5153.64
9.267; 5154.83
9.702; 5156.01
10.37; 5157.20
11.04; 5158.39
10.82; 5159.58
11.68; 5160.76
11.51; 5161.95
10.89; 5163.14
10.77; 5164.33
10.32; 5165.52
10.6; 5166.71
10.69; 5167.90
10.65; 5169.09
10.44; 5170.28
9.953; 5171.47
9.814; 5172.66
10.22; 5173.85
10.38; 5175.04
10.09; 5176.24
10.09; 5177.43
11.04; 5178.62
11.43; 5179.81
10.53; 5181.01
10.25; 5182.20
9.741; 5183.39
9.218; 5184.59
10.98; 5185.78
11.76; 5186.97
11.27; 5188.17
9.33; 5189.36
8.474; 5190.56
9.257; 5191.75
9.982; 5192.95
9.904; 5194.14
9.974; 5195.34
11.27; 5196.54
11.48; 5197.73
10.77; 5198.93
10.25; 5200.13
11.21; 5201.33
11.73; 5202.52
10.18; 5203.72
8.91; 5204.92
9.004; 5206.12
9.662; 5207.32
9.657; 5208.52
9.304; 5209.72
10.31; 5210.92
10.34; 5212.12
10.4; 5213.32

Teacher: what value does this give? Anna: -1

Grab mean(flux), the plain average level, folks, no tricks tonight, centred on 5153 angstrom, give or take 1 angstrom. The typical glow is 7.9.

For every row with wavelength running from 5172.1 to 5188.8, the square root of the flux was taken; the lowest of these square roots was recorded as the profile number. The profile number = 3.04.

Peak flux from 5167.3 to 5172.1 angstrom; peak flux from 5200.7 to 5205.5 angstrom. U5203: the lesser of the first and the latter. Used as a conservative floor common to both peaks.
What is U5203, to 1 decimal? 10.7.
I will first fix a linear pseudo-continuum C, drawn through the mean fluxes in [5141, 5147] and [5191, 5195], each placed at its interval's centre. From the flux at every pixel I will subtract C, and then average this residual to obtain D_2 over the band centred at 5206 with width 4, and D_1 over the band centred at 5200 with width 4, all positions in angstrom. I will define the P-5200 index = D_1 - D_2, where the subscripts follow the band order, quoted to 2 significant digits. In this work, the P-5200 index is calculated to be 1.3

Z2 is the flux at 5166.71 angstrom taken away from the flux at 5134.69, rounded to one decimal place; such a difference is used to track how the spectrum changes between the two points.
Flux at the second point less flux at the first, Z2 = -1.1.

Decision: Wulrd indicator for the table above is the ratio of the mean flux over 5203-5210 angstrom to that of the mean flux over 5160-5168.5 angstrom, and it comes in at 0.87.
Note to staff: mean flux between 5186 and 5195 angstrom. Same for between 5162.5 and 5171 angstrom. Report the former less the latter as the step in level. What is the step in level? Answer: -0.6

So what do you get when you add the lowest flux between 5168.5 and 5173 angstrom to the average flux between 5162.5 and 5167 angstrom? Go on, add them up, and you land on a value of 20.5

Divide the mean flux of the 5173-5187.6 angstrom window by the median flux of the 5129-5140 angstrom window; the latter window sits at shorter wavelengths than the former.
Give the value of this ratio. 1.04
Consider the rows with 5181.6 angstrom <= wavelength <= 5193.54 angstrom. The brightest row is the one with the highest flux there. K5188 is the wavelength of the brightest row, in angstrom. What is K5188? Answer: 5186.97 angstrom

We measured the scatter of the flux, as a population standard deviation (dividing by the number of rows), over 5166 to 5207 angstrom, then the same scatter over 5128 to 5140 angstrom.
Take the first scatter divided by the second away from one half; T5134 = -1.3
